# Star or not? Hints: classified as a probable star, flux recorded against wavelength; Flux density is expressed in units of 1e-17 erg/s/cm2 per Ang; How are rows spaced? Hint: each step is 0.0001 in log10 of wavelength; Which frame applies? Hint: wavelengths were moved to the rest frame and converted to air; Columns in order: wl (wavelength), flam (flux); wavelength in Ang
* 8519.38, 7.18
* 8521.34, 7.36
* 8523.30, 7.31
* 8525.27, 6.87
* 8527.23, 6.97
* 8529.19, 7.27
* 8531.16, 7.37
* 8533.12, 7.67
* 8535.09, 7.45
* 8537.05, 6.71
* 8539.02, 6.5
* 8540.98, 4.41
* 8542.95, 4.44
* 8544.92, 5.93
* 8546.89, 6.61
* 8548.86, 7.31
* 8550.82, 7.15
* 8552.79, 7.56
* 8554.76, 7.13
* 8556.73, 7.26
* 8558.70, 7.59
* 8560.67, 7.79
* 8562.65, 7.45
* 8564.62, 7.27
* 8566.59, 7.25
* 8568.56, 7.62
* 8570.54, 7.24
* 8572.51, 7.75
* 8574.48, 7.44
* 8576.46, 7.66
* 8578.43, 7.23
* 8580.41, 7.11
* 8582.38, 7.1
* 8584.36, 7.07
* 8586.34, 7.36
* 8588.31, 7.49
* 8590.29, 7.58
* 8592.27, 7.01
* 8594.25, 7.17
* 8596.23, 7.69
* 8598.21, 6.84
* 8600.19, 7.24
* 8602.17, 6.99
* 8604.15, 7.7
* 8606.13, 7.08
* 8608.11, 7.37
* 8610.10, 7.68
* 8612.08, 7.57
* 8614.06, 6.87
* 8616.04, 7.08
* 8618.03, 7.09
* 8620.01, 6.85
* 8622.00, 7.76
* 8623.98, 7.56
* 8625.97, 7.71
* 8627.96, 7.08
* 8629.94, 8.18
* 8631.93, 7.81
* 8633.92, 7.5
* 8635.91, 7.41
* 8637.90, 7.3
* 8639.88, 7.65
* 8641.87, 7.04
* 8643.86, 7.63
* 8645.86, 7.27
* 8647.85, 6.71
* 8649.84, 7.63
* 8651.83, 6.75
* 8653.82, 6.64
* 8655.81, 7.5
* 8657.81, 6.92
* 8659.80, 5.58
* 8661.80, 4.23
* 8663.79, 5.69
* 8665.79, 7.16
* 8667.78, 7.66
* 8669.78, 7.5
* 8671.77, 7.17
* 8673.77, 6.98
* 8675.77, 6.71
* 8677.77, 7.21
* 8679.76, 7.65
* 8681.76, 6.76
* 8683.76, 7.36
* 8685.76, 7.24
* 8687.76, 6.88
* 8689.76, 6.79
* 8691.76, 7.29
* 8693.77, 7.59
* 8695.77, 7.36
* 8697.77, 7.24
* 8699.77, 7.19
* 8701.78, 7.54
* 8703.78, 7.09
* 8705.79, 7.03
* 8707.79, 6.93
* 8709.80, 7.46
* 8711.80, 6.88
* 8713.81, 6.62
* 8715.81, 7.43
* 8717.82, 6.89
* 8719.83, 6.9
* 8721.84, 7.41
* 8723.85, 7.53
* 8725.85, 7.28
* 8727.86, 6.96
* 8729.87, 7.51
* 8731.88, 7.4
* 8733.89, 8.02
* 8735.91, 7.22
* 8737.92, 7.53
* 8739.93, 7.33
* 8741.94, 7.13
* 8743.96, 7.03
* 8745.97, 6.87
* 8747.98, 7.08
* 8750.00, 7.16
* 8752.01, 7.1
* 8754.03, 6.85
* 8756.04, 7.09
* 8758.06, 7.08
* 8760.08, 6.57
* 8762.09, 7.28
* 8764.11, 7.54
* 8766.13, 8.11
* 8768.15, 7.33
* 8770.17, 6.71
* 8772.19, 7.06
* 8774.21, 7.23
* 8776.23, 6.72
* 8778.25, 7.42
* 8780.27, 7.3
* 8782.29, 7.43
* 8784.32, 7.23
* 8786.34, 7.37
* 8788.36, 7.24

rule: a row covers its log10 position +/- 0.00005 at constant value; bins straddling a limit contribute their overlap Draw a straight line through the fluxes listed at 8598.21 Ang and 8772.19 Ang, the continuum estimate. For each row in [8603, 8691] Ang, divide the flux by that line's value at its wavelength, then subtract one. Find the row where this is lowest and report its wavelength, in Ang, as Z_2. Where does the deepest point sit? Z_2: 8661.80 Ang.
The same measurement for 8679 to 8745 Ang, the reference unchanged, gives 8713.81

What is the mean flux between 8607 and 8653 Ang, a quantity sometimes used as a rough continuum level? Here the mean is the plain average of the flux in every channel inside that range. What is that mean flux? 7.37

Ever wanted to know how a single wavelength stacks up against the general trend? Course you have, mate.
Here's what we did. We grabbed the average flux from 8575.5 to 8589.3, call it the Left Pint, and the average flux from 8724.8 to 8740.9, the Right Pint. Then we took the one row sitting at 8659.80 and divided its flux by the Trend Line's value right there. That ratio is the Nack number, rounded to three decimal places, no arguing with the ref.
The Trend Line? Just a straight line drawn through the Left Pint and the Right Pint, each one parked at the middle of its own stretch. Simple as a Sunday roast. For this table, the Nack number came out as 0.759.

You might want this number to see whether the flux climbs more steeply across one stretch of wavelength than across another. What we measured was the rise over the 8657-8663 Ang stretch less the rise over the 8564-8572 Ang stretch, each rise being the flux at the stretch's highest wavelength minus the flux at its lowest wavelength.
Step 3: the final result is -2.7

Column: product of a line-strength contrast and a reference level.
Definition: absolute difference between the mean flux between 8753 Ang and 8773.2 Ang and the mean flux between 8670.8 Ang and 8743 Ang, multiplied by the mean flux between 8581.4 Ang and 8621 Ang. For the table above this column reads 0.34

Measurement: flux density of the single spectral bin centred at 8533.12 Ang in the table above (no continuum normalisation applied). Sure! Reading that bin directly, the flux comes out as 7.67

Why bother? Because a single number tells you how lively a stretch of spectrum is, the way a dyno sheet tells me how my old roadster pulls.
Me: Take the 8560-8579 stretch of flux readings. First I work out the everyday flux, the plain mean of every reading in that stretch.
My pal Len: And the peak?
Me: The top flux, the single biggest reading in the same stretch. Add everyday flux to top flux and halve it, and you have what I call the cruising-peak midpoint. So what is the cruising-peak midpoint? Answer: 7.63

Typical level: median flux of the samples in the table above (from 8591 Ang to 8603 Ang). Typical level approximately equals 7.09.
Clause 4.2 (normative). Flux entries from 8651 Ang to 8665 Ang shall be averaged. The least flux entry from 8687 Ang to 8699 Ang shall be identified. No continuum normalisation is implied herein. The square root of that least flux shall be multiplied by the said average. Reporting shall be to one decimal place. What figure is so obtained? 16.1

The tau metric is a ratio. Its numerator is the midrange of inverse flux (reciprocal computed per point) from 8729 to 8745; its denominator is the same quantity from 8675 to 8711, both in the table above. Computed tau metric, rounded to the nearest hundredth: 0.95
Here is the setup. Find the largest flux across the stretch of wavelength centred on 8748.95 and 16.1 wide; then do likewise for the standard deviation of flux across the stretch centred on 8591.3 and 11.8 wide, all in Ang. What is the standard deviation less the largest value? -6.9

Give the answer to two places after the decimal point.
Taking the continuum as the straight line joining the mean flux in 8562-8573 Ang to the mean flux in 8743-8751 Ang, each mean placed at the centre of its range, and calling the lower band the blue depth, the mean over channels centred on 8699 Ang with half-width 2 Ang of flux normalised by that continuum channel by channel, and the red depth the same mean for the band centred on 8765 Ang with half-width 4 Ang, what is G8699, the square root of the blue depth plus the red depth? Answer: 1.45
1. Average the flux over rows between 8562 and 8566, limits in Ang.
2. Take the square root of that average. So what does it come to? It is 2.71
